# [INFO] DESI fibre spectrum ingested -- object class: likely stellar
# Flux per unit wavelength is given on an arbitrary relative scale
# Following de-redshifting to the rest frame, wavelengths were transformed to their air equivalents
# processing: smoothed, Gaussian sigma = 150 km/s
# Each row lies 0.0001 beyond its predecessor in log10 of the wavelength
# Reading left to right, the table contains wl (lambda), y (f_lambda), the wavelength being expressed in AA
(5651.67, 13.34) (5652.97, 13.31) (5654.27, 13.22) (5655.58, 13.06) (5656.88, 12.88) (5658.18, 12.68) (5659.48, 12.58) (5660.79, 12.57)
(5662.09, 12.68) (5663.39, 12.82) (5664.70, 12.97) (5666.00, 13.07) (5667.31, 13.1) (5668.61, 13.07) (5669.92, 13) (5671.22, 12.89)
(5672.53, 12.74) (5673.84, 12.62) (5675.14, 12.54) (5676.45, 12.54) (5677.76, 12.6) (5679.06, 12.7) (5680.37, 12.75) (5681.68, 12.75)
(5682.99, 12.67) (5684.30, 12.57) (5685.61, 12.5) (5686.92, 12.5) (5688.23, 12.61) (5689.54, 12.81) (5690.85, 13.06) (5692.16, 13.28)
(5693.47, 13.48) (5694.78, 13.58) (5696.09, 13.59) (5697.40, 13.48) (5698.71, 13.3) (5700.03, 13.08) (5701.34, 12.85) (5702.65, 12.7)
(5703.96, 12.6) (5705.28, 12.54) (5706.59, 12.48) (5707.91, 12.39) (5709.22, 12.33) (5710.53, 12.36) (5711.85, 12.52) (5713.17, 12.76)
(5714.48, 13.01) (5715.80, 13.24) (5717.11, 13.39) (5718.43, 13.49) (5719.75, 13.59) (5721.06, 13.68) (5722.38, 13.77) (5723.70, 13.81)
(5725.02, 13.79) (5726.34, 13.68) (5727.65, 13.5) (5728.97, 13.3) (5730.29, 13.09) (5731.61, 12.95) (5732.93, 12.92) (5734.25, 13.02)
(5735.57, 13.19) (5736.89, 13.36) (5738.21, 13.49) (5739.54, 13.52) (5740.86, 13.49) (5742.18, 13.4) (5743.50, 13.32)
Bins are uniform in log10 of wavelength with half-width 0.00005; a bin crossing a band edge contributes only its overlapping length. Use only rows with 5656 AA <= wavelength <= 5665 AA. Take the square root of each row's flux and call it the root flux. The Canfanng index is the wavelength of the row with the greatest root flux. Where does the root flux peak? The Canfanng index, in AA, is 5664.70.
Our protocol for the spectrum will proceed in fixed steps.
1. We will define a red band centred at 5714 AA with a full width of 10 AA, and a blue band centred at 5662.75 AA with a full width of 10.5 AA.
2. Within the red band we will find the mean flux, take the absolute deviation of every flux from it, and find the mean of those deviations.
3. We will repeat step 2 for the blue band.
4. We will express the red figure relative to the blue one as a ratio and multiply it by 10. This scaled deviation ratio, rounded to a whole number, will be 22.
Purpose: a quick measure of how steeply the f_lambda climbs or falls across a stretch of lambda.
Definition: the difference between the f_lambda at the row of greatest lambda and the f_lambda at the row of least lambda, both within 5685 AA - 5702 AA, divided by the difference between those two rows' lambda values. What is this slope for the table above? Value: 0.022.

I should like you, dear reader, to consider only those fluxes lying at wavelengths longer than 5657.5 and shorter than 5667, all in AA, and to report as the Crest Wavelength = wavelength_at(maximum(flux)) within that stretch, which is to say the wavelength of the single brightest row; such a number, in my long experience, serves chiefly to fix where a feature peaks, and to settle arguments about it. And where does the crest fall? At 5666.00 AA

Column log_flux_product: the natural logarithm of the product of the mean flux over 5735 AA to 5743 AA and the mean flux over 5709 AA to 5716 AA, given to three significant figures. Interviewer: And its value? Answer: 5.14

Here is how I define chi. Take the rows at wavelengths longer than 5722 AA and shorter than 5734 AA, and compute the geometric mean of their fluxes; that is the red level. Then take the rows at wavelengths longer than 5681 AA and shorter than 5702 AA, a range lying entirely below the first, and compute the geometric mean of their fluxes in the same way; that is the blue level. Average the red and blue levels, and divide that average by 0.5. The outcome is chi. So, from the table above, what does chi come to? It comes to 26.4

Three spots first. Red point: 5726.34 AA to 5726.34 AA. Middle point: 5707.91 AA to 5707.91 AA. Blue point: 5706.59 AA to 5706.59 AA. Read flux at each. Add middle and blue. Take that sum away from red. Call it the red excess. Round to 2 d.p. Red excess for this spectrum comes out -11.19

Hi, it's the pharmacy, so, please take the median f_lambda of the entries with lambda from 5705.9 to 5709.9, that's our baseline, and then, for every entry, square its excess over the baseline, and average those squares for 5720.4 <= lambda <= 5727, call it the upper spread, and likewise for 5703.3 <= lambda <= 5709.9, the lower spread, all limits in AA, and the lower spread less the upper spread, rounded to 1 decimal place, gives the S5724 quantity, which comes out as -1.8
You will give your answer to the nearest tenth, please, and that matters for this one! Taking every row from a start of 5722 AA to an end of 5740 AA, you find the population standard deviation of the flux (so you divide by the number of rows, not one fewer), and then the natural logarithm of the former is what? -1.2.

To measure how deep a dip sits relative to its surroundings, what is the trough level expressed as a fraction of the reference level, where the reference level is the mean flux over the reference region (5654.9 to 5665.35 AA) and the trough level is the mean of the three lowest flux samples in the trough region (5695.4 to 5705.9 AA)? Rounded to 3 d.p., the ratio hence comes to 0.987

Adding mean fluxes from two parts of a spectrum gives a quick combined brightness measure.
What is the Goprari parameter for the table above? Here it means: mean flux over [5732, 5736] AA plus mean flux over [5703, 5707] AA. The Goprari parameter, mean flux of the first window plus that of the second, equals 25.6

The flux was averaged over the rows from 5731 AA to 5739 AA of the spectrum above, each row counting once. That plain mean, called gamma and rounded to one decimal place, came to 13.2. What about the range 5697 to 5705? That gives 13.0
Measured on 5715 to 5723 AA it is 13.5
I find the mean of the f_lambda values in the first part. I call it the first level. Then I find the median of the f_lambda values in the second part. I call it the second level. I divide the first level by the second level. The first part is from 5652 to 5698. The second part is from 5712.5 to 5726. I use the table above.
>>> 0.952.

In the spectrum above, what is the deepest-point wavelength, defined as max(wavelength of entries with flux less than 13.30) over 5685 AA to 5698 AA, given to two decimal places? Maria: 5692.16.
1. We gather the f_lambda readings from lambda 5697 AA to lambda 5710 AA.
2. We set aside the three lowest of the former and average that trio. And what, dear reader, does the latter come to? 12.4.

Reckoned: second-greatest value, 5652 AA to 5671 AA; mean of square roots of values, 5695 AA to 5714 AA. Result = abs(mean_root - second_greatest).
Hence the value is 9.64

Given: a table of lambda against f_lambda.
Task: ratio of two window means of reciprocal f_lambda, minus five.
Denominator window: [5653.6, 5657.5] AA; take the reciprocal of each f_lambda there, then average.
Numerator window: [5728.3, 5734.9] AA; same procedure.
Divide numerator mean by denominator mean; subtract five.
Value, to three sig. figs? -4.00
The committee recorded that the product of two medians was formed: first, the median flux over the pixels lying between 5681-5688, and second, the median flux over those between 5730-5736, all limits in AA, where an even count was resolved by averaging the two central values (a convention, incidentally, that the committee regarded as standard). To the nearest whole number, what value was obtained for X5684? 164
